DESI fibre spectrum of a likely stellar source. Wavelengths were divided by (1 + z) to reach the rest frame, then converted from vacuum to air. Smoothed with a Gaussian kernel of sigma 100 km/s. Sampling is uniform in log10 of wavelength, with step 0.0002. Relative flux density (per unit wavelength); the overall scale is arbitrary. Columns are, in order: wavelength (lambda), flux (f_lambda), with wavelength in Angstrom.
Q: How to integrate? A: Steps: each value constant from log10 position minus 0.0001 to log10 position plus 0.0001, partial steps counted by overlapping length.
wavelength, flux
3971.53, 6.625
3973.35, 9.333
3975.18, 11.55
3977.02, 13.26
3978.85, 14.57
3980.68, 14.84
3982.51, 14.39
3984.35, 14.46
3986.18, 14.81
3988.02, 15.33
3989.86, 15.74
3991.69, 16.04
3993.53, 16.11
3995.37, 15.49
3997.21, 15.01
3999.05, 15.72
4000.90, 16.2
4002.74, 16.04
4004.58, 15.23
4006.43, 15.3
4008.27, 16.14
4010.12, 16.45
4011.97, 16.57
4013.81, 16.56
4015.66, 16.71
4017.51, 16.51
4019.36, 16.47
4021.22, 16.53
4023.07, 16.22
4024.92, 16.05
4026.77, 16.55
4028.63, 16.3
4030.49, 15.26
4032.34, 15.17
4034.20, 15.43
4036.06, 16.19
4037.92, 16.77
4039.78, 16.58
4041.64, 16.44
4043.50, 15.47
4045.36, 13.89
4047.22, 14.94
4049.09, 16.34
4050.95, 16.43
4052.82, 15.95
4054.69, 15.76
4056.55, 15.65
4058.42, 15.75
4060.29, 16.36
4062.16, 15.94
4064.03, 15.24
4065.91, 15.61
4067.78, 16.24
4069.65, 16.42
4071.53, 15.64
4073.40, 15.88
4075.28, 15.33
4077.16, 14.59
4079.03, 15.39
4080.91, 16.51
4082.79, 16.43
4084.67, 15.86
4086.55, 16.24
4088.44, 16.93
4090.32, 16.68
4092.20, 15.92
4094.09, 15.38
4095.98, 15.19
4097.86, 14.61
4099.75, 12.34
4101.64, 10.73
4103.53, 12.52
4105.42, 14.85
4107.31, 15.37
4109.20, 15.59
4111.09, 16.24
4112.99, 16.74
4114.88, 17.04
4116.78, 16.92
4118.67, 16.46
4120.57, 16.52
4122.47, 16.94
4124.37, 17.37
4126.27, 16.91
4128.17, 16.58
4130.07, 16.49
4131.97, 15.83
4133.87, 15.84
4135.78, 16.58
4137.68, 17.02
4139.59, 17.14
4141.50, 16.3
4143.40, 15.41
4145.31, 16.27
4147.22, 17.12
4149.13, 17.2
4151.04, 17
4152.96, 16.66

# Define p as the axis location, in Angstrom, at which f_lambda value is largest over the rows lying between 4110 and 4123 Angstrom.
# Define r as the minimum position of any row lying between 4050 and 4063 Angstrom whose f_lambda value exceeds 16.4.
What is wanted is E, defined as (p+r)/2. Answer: 4082.9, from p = 4114.88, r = 4050.95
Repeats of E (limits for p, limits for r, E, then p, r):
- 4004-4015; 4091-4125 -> 4062.5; 4011.97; 4112.99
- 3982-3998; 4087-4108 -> 4041.0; 3993.53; 4088.44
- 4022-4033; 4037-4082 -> 4032.3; 4026.77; 4037.92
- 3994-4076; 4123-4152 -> 4081.1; 4037.92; 4124.37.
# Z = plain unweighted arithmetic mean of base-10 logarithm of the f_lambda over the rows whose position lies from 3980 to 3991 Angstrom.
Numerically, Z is 1.17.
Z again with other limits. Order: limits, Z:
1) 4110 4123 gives 1.22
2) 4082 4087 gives 1.21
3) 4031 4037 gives 1.19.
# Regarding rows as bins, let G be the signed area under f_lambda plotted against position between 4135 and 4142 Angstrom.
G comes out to 118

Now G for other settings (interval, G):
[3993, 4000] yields 109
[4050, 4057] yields 112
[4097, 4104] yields 88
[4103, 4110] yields 103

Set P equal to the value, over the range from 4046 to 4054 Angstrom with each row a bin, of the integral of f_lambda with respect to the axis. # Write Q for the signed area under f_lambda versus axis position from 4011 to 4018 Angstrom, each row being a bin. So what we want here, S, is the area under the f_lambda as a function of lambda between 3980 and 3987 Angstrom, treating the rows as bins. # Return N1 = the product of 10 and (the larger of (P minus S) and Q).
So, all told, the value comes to 1162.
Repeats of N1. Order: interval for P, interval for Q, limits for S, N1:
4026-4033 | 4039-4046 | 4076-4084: 1096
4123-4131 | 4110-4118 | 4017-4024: 1337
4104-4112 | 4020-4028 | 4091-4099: 1307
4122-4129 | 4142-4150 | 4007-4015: 1320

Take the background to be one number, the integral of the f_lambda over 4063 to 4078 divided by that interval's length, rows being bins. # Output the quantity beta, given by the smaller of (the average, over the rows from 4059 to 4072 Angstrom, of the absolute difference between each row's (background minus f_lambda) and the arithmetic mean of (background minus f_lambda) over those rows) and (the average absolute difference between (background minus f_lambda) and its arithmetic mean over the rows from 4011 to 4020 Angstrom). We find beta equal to 0.06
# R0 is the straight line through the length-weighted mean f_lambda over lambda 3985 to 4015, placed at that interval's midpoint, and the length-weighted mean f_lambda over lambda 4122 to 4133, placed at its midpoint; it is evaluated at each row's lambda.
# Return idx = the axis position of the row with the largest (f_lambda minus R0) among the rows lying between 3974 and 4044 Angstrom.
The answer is 4015.66 Angstrom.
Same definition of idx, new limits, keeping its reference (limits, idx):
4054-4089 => 4088.44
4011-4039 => 4015.66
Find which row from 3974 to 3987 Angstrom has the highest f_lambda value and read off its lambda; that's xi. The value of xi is 3980.68 Angstrom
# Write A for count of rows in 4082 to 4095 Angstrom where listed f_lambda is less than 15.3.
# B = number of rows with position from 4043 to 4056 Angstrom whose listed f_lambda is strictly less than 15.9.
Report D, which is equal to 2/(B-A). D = 0.50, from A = 0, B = 4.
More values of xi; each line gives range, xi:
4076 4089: 4088.44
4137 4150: 4149.13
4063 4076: 4069.65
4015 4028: 4015.66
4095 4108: 4107.31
